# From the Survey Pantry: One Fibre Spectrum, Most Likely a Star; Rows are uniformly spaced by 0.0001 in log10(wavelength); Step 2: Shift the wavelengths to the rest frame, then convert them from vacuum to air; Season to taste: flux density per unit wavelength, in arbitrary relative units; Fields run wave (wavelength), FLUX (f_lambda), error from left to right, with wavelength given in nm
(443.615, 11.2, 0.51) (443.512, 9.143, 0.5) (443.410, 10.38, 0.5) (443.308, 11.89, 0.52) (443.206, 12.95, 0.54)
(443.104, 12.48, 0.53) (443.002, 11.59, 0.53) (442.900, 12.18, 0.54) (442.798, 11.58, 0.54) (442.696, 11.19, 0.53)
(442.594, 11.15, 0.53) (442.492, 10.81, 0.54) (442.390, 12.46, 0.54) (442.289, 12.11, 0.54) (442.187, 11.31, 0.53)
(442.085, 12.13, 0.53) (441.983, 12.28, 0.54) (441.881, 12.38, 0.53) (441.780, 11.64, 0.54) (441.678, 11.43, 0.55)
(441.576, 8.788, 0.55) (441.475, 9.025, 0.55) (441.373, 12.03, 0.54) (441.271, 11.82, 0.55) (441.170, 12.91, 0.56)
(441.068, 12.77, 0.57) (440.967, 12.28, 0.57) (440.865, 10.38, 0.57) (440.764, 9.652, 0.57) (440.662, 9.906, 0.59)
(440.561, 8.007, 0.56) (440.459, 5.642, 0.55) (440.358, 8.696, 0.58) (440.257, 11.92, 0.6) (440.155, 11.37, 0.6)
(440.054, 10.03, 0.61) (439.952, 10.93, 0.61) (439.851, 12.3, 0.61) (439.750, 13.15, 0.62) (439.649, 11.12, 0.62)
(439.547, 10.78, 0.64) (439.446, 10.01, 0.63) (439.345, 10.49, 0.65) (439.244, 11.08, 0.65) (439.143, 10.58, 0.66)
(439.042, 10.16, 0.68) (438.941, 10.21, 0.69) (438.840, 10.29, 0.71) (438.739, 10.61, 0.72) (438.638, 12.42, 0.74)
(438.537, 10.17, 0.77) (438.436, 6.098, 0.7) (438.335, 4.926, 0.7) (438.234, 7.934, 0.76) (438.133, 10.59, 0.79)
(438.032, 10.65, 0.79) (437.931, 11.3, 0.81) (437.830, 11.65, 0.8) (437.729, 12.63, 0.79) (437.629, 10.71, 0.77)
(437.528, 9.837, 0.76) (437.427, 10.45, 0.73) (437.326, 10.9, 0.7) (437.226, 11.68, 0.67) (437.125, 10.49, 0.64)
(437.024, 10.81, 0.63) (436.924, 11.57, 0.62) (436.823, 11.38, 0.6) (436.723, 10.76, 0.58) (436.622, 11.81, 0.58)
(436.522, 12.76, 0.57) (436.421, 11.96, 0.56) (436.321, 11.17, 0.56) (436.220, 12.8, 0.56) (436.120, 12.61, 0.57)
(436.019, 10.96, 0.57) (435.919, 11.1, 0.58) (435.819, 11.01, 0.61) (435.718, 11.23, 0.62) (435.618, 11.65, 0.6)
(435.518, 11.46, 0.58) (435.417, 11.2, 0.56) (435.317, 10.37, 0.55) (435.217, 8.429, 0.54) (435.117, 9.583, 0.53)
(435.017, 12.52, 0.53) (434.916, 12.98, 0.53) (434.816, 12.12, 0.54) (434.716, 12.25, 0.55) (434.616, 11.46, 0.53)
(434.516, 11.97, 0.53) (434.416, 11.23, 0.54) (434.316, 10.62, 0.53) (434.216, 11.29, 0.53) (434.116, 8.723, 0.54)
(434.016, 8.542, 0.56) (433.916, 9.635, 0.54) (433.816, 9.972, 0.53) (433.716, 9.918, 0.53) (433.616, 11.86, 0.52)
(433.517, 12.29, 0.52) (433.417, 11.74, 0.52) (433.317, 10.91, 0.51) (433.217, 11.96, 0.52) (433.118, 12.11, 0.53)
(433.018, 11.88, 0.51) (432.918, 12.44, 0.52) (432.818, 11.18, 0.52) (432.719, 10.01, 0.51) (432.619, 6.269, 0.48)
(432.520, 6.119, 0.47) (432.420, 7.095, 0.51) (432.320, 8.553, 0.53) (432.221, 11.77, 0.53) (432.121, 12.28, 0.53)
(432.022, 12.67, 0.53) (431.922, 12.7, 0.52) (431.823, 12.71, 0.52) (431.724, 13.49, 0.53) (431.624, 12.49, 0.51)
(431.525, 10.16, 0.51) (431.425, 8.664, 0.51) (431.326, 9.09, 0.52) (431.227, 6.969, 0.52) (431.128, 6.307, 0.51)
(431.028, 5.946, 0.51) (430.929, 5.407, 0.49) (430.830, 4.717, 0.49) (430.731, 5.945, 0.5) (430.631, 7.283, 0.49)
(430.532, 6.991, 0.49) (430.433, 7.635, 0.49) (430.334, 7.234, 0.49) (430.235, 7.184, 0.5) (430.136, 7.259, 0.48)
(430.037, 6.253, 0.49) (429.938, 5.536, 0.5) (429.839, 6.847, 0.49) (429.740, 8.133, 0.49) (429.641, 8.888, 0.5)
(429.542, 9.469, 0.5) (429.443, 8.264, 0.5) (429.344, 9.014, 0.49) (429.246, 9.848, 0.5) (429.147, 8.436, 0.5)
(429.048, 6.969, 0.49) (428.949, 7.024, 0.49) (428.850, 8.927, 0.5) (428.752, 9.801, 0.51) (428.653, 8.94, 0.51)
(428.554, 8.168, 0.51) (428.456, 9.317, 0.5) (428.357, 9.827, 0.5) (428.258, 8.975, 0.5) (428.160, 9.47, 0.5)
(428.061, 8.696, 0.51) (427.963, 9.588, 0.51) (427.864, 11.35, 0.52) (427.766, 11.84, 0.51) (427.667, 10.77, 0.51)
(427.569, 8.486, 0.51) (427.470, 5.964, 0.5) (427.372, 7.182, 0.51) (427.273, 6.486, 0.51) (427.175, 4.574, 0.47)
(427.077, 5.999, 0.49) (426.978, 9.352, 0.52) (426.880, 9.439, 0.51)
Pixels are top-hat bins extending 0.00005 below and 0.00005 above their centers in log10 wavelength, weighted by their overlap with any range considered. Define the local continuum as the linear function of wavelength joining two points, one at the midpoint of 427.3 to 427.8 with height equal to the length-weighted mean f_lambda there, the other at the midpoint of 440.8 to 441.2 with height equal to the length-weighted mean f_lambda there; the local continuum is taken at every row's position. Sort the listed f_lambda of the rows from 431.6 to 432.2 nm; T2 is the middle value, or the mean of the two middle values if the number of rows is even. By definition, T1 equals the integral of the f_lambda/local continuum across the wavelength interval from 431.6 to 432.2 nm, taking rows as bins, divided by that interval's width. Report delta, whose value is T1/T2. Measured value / 0.103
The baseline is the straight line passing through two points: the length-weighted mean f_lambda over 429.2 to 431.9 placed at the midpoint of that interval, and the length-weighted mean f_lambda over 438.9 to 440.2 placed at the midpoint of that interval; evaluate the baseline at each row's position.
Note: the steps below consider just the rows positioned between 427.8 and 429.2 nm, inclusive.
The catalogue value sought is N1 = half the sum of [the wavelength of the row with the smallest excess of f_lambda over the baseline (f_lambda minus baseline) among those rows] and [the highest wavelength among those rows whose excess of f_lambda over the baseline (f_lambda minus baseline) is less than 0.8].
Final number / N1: 429.10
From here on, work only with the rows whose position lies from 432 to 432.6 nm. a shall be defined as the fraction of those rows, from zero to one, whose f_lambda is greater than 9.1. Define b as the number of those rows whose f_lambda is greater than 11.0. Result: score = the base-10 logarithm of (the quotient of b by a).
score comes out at 0.78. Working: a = 0.50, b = 3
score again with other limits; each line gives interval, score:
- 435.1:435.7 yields 0.56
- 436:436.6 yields 0.70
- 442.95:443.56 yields 0.60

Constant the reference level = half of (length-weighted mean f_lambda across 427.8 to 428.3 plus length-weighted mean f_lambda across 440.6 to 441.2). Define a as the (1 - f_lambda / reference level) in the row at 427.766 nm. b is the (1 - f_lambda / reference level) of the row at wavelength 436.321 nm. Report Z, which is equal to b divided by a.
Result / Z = 0.5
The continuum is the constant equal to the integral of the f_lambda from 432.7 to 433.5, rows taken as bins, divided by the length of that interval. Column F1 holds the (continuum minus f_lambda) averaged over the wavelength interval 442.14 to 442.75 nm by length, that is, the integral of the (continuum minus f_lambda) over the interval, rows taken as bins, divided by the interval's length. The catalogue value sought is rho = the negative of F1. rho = -0.1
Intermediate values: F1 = 0.1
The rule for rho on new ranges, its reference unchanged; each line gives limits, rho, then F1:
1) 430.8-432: -2.4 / 2.4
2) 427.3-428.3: -2.4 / 2.4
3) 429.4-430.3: -4.1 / 4.1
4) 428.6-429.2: -3.3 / 3.3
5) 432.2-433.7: -1.2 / 1.2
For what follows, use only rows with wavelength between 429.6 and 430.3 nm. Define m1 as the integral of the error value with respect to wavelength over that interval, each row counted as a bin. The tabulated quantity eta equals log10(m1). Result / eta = -0.46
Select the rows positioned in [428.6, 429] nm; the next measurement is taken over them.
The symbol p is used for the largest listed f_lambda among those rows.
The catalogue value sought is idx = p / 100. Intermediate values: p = 9.801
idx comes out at 0.098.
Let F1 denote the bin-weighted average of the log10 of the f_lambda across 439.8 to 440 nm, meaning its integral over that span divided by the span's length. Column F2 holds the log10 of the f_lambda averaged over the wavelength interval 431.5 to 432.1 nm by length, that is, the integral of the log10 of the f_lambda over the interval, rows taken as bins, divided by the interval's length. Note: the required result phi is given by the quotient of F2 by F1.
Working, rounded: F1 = 1.07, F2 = 1.10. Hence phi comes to 1.03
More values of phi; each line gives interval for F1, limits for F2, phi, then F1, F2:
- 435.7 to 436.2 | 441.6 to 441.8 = 0.98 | 1.06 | 1.04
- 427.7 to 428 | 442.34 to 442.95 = 1.02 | 1.04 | 1.06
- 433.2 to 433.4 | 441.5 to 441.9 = 0.98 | 1.05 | 1.03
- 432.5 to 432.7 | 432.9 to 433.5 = 1.30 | 0.83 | 1.07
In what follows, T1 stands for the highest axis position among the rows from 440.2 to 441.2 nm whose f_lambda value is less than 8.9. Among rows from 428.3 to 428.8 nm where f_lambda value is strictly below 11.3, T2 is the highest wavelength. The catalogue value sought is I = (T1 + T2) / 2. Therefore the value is 434.66 nm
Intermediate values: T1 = 440.561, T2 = 428.752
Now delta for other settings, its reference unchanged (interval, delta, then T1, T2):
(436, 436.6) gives 0.091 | 1.12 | 12.3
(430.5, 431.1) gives 0.107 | 0.64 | 5.9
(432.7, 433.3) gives 0.098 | 1.17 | 11.9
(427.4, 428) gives 0.108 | 1.10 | 10.2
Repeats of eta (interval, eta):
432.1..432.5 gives -0.68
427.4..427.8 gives -0.69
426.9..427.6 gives -0.45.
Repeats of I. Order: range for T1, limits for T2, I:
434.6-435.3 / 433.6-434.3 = 434.72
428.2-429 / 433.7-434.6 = 431.68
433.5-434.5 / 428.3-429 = 431.53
